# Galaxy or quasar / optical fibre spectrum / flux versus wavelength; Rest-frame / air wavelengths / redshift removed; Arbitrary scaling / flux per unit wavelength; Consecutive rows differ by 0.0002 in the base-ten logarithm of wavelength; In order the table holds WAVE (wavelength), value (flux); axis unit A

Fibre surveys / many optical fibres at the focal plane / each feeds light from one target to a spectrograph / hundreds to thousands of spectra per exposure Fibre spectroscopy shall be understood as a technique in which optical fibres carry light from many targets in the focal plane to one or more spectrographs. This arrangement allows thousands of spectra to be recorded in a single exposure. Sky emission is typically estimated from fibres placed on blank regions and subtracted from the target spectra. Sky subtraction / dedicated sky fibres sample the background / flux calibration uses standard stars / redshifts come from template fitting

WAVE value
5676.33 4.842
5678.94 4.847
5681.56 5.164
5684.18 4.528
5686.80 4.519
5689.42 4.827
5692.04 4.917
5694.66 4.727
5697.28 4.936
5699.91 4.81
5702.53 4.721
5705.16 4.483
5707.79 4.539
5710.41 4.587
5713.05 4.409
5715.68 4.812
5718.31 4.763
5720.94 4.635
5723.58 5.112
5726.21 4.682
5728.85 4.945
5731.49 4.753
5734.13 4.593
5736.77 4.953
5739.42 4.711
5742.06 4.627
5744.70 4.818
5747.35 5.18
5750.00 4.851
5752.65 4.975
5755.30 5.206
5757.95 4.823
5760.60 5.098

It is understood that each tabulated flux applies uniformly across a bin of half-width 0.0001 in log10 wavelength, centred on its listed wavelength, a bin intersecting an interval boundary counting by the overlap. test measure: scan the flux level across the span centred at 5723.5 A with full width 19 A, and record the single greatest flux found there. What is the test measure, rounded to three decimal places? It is 5.112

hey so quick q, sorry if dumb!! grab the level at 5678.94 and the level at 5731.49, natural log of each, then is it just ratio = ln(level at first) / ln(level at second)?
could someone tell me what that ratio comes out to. 1.01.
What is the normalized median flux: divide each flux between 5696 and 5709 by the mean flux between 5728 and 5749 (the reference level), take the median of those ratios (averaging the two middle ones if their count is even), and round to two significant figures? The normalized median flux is 0.98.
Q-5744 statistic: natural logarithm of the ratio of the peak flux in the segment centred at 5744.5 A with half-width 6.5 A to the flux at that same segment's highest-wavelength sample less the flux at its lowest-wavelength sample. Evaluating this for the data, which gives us 3.6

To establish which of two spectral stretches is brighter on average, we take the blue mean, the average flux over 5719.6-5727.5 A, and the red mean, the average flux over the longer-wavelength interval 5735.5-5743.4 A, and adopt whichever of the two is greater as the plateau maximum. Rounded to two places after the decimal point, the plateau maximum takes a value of 4.81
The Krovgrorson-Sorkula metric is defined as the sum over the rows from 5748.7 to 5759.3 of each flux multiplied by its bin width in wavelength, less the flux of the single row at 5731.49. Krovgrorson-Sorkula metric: 47.9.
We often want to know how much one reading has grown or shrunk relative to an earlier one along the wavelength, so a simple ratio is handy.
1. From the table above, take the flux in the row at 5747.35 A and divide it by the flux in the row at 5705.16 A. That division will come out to 1.16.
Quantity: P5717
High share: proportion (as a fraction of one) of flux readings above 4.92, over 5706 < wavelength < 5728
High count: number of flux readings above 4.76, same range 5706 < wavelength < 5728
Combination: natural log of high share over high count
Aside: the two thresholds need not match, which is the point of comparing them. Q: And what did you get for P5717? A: -3.2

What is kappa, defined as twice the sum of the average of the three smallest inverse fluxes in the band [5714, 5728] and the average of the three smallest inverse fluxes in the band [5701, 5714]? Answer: 0.842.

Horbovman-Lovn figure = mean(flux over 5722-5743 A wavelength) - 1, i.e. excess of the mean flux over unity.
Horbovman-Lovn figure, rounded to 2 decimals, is 3.80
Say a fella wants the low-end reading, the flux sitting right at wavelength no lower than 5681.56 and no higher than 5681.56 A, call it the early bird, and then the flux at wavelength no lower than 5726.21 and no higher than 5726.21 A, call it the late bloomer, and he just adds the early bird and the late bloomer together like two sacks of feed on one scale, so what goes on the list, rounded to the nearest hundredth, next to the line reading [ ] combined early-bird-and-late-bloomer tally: 9.85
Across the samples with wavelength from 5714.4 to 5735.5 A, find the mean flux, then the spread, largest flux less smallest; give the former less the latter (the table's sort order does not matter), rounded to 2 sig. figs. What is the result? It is 4.3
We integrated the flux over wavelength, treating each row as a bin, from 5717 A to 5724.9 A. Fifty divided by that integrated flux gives 1.308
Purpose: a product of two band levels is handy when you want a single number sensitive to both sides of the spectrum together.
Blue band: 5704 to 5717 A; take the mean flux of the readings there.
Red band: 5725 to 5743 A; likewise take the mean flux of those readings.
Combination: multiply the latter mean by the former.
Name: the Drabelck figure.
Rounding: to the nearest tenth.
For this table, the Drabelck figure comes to 21.7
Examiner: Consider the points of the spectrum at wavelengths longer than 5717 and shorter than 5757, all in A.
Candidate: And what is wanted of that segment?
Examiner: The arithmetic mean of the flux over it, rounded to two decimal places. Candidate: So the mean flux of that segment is 4.85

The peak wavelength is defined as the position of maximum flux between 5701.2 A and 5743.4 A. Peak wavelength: 5723.58 A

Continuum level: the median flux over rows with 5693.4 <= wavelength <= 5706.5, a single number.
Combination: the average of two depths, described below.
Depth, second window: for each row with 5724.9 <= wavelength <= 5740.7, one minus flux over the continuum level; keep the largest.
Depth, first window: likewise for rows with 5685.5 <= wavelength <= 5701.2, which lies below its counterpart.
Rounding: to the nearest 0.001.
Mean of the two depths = 0.036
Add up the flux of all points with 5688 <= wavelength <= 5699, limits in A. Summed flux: 19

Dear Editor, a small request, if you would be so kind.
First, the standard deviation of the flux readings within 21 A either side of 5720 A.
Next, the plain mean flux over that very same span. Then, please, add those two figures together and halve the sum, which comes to 2.45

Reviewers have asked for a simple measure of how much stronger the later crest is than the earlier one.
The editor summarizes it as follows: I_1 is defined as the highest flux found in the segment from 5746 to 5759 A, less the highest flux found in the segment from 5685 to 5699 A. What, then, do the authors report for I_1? 0.27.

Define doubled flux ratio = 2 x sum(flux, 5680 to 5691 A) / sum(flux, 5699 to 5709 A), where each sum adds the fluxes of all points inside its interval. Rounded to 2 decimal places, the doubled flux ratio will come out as 2.05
